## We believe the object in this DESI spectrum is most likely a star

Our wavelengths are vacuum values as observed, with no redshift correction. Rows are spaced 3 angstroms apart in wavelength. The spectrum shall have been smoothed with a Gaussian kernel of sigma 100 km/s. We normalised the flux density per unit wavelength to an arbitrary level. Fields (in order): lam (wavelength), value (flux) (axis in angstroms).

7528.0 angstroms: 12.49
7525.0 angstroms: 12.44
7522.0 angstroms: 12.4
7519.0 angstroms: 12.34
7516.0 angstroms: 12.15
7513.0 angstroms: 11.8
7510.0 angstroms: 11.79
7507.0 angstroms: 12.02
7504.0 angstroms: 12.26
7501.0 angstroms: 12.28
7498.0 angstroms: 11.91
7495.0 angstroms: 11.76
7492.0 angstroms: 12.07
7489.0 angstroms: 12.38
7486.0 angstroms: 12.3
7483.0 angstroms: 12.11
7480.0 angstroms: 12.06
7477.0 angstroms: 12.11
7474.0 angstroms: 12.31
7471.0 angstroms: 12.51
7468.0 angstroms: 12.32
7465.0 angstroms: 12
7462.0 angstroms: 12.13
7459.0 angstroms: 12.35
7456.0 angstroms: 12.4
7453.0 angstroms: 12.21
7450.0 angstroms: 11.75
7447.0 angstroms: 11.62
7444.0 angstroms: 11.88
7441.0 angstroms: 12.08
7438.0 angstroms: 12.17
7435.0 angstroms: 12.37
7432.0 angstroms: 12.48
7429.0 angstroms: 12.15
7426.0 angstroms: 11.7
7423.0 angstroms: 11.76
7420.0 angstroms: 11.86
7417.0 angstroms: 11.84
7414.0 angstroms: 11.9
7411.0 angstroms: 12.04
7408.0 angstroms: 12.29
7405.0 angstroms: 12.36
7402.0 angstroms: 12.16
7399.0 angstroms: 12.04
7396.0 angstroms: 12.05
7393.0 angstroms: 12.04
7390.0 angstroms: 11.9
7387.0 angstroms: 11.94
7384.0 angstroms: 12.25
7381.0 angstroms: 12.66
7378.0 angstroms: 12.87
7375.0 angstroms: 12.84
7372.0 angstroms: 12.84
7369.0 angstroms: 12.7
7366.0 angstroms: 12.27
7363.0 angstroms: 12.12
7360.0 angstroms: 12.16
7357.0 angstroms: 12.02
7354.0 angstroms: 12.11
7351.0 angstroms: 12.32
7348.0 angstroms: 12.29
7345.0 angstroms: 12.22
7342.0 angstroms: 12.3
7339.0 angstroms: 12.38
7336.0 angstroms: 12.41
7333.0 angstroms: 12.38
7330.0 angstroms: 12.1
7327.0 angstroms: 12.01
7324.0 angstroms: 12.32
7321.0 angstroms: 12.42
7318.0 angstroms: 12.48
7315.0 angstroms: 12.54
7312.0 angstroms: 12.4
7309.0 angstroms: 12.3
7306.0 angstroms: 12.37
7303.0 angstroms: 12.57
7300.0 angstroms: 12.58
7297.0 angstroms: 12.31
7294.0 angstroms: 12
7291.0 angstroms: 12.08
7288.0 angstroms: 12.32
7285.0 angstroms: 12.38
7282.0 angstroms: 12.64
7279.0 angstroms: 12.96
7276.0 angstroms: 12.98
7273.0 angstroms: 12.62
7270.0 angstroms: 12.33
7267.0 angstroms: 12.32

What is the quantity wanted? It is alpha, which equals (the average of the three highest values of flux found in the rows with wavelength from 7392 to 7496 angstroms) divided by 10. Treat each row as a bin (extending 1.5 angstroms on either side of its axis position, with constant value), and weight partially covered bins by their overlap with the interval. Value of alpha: 1.246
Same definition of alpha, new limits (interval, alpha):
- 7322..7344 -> 1.239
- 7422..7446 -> 1.234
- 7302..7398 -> 1.285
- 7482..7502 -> 1.232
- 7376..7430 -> 1.263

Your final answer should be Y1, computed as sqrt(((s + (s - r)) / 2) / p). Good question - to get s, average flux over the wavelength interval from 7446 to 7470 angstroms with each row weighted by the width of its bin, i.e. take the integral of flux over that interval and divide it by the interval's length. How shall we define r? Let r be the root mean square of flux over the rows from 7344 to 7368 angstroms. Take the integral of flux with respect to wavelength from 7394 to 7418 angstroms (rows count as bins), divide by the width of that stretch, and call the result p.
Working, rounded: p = 12.1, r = 12.2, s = 12.1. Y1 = 0.706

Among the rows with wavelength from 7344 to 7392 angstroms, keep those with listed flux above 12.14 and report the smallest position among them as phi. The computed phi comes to 7345.0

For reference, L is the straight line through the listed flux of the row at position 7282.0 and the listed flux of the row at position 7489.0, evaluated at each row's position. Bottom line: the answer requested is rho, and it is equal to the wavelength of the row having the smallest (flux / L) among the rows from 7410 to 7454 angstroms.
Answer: 7447.0 angstroms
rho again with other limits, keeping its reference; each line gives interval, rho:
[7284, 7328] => 7294.0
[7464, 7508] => 7495.0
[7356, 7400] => 7390.0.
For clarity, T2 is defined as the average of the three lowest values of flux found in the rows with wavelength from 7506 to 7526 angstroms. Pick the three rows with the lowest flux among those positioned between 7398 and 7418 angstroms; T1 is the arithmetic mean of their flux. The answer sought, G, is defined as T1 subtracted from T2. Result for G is -0.06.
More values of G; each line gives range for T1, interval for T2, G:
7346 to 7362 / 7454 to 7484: -0.04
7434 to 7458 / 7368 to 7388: 0.53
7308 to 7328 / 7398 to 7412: -0.13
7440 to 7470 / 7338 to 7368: 0.33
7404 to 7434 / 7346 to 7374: 0.32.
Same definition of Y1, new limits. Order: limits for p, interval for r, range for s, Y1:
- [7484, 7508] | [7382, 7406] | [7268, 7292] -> 0.732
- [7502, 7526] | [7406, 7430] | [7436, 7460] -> 0.708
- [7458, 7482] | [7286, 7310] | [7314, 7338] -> 0.711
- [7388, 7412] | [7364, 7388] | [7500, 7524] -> 0.696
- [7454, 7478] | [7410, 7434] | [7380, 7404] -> 0.707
